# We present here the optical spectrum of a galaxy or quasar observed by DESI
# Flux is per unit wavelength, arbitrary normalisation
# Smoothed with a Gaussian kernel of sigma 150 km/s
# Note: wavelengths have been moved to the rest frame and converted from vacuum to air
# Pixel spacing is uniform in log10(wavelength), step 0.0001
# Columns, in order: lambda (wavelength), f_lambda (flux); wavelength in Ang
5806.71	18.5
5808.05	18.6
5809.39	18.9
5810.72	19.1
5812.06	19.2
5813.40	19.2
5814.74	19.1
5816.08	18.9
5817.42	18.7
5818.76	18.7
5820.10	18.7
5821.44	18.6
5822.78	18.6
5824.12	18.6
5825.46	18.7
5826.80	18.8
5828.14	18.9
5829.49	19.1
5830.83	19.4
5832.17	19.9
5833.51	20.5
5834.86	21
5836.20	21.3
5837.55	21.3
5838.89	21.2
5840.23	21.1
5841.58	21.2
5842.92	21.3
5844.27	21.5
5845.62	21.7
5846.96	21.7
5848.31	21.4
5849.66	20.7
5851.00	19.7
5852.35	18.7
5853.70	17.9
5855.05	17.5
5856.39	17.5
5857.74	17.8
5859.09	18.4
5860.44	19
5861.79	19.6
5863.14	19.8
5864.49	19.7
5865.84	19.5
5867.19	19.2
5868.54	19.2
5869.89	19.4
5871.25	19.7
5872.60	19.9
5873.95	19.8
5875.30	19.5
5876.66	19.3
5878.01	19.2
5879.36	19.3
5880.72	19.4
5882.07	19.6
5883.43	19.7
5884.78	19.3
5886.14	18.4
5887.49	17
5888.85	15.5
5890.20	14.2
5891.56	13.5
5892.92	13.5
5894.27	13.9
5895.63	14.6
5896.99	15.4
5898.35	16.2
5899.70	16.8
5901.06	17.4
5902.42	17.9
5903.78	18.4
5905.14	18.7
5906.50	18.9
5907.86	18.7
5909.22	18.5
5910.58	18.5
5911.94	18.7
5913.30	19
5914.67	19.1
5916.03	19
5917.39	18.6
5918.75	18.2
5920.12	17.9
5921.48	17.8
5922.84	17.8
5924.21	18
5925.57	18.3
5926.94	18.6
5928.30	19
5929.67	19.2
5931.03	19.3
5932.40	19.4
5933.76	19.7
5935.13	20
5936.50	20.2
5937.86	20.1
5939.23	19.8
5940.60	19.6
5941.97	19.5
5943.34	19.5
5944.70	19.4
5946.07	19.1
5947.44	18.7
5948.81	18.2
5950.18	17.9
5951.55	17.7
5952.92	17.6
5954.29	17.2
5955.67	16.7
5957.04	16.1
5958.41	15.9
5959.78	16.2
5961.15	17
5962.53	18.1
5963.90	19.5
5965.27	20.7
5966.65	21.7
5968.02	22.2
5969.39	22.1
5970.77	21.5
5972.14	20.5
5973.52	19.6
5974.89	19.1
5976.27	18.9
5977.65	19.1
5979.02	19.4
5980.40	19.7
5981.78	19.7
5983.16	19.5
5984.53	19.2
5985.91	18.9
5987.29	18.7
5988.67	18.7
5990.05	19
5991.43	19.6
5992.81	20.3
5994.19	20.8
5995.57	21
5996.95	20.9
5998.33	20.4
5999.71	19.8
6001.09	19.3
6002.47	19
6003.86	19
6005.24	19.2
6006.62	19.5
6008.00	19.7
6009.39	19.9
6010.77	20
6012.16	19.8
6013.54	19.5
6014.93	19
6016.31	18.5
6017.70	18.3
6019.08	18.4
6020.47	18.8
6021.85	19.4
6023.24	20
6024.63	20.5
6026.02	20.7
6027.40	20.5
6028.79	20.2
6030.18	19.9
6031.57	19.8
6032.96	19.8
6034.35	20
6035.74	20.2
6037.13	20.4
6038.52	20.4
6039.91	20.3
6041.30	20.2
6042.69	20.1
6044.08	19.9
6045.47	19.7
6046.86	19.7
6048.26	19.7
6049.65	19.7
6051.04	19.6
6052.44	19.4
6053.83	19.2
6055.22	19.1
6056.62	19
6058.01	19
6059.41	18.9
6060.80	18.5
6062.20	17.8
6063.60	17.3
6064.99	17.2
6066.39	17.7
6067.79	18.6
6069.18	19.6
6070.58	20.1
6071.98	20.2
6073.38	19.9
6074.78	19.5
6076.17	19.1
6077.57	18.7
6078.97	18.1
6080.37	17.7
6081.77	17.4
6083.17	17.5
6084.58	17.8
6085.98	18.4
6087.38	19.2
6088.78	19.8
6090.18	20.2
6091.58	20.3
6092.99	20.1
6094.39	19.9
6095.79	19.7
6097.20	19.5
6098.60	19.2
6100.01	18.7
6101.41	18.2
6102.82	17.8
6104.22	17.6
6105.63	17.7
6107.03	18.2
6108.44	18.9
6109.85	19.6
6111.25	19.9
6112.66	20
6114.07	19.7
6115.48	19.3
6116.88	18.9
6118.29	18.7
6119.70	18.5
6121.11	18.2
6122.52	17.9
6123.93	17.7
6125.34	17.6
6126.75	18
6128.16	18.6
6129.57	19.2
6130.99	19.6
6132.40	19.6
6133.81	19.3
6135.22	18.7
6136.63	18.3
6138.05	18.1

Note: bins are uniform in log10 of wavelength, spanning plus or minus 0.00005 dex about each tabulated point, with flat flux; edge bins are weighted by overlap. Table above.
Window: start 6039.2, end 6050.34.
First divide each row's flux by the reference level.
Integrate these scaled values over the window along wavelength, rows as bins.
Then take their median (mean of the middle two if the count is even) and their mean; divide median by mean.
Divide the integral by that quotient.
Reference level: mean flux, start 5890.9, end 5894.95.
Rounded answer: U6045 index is 16.4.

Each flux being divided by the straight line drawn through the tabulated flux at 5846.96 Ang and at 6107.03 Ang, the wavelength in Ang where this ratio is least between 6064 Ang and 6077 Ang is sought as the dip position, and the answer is 6064.99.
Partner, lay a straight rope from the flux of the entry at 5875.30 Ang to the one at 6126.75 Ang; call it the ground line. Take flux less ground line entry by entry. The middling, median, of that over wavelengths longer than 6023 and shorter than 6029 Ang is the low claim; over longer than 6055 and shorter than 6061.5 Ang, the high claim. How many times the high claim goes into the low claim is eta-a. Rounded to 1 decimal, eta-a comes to 3.3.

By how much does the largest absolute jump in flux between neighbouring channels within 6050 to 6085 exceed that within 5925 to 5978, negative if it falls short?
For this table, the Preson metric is -0.4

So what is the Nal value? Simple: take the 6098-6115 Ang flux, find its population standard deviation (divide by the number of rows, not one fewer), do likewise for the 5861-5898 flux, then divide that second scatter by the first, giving 2.7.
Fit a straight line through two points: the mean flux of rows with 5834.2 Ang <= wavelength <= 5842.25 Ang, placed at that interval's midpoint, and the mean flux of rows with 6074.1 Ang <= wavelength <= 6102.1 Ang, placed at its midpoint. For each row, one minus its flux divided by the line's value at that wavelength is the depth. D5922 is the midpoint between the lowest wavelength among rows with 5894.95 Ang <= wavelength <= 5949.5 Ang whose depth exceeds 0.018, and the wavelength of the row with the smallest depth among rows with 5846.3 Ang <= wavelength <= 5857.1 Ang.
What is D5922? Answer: 5871.3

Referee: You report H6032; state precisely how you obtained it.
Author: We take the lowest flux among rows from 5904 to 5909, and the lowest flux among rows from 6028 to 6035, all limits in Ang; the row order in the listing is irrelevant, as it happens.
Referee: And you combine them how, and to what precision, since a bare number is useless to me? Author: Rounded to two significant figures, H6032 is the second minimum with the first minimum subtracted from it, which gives 1.1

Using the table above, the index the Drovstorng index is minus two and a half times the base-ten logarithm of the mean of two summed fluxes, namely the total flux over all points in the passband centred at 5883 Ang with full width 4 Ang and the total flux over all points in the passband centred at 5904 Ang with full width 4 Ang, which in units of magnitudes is -4.39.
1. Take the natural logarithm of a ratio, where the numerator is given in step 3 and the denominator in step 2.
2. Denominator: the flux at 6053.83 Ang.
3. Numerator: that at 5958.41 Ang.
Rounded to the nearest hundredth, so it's -0.19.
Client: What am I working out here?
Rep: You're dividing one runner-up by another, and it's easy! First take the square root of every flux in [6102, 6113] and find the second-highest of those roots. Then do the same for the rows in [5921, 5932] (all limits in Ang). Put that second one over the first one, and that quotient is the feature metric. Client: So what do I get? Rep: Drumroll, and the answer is 0.982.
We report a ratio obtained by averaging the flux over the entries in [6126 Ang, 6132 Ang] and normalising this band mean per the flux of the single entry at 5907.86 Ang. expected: 1.01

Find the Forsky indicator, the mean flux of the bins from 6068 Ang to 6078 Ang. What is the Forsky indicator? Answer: 19.6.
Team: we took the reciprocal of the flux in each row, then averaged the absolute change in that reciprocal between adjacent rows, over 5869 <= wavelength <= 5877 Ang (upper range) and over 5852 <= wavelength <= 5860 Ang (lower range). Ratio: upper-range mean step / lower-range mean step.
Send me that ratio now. 0.4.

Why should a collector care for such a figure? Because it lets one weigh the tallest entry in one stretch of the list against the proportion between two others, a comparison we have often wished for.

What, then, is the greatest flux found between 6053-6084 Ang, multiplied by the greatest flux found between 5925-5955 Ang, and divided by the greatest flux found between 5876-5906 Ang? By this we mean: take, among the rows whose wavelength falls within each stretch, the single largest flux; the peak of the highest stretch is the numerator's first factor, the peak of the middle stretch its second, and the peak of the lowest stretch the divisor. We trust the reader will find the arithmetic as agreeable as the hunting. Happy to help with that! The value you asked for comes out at 20.7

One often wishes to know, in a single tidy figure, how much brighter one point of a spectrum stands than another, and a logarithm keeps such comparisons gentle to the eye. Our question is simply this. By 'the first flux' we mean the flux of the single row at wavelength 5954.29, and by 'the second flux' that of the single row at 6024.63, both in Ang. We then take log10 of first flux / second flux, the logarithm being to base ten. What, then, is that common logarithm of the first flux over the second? -0.08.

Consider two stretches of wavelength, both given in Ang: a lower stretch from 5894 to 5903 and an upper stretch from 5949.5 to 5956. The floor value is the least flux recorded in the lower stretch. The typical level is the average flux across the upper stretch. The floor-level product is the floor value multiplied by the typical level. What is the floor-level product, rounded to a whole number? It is 242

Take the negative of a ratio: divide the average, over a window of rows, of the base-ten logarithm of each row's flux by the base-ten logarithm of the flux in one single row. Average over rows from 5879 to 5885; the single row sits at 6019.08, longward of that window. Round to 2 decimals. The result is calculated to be -1.02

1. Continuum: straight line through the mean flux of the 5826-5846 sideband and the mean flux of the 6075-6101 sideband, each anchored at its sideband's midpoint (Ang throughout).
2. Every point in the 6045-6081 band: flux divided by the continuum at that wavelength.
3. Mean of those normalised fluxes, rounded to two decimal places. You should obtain 0.99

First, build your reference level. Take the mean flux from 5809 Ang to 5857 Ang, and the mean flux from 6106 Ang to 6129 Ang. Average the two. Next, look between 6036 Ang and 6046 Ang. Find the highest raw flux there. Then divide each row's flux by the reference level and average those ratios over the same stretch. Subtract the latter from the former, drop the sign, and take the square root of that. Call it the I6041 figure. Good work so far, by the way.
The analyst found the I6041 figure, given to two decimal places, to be 4.40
